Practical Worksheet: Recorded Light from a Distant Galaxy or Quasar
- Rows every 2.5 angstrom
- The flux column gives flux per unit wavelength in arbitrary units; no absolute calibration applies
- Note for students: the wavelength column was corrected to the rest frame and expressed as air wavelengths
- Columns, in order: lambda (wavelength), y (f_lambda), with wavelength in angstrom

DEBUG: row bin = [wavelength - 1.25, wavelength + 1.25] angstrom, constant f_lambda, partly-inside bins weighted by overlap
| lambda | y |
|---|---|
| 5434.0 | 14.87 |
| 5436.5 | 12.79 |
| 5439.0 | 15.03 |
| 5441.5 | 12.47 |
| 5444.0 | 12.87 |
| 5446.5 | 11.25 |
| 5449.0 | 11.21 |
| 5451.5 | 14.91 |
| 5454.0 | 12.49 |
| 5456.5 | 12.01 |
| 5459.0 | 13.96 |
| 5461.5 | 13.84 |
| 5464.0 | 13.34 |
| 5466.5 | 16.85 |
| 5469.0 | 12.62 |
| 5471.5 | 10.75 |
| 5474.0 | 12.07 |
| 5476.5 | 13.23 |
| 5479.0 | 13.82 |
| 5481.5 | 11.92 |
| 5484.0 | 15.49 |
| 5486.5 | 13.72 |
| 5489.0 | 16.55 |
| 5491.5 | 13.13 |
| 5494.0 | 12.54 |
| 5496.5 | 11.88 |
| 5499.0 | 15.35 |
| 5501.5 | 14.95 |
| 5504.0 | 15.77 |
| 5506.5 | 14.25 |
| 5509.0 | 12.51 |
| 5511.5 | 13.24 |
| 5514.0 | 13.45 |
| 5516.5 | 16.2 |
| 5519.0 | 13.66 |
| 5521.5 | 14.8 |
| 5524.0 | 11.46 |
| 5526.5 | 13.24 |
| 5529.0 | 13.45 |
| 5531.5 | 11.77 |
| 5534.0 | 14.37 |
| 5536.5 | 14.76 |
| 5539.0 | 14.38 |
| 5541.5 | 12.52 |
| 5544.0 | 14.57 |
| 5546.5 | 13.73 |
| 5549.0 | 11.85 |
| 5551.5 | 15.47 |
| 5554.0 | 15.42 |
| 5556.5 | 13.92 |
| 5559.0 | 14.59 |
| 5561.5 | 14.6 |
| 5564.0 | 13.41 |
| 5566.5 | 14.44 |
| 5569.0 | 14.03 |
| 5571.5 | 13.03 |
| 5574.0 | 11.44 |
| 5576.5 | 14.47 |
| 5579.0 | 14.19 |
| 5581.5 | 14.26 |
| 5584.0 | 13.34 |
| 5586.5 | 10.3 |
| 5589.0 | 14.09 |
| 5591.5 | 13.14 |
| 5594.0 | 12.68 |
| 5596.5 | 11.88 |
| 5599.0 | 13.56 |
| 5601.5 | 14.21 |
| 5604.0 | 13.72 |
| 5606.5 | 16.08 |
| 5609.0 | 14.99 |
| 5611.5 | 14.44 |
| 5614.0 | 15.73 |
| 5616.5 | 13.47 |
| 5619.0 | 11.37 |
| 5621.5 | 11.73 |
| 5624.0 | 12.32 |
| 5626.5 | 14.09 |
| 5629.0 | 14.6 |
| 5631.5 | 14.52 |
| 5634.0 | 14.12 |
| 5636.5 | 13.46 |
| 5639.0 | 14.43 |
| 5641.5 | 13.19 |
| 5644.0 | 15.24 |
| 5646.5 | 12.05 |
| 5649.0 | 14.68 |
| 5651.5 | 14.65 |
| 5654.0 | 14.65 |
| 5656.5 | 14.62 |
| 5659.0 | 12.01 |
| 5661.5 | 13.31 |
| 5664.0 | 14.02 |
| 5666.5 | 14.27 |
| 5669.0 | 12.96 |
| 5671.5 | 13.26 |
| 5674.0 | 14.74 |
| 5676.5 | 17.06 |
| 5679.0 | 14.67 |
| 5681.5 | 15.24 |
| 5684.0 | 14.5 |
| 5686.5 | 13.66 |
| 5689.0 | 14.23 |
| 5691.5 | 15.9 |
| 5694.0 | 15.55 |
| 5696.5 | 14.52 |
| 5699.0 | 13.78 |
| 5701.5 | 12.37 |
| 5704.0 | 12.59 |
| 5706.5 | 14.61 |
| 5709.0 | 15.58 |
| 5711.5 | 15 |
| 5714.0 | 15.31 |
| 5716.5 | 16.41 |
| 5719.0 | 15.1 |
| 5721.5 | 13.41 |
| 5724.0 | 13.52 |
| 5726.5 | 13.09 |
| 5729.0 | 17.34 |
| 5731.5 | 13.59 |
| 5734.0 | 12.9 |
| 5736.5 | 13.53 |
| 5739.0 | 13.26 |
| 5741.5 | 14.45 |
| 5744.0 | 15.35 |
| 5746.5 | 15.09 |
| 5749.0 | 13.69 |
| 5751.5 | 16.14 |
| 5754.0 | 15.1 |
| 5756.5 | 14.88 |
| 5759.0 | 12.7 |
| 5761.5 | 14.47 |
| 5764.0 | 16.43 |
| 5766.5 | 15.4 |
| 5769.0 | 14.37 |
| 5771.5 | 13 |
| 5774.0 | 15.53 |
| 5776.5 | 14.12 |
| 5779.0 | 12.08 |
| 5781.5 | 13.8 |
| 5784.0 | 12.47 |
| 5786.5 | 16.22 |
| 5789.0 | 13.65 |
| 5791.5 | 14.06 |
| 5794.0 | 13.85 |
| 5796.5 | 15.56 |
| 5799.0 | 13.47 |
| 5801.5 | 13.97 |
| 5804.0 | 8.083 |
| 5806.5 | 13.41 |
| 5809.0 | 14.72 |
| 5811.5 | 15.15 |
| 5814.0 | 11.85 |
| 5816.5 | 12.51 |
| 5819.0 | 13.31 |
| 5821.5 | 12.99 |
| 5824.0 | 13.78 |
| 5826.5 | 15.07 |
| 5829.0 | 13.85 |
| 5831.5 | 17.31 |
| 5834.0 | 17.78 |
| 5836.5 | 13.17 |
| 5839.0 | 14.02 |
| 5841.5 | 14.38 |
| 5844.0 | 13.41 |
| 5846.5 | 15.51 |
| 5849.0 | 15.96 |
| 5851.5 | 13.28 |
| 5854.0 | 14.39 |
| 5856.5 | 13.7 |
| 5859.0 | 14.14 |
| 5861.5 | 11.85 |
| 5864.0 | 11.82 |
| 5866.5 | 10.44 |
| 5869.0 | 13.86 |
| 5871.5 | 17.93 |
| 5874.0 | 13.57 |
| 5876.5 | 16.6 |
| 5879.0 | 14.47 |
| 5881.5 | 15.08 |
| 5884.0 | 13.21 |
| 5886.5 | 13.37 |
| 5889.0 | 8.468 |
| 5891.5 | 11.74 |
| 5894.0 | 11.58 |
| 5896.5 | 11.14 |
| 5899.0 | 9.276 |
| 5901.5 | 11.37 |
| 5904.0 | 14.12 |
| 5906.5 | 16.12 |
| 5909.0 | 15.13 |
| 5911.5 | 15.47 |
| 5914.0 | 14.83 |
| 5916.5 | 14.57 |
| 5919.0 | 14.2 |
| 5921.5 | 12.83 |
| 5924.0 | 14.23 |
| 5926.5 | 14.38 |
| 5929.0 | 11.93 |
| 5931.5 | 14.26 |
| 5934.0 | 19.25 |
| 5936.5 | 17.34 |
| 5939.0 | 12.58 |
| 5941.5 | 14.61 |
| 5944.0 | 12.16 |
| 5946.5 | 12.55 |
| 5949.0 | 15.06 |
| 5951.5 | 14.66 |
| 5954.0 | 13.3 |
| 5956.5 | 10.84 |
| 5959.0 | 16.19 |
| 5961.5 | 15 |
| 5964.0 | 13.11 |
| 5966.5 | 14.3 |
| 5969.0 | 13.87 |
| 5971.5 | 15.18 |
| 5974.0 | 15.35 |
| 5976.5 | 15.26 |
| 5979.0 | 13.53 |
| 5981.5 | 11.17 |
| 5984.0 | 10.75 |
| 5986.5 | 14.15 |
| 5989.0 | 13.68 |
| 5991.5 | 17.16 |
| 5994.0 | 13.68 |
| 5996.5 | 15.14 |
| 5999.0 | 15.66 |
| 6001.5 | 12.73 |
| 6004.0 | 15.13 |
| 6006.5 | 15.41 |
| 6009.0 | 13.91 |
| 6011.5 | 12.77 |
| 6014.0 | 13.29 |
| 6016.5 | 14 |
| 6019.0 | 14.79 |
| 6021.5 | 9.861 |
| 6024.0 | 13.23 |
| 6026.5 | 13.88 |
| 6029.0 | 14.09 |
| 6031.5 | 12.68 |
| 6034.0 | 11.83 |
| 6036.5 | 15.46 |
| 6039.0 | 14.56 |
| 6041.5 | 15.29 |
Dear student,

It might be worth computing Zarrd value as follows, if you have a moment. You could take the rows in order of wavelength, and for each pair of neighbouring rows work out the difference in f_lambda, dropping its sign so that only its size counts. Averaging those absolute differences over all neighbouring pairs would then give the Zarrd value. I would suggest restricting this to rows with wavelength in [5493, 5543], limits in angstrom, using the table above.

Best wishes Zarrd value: 1.5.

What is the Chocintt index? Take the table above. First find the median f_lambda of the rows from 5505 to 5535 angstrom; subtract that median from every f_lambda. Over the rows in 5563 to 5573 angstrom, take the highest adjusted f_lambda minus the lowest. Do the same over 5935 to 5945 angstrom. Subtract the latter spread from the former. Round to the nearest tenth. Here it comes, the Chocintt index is -3.8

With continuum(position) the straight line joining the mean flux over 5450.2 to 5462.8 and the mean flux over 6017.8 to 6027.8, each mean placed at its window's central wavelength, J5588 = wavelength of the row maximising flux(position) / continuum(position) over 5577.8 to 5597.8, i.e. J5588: 5581.5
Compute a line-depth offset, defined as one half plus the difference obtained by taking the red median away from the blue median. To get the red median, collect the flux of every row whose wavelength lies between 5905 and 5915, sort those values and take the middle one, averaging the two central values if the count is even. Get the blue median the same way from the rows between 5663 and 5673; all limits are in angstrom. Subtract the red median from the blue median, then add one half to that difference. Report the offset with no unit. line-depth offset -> -1.2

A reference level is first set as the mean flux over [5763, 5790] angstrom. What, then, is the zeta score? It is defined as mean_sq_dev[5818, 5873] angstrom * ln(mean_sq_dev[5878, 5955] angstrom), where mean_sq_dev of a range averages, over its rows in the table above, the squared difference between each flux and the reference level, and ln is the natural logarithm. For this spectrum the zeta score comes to 5.3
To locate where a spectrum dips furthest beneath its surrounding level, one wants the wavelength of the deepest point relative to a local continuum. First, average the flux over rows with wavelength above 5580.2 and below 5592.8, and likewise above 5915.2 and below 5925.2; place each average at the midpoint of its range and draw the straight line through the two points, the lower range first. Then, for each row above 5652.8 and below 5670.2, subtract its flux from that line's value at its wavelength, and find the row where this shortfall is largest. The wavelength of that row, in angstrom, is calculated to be 5659.0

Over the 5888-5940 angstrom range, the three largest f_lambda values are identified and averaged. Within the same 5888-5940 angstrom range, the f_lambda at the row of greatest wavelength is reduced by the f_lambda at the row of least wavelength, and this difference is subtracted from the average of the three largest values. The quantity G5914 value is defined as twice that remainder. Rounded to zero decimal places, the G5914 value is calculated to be 27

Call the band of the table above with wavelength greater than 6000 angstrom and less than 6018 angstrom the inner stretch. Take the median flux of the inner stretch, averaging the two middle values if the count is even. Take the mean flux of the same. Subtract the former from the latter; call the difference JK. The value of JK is 0.0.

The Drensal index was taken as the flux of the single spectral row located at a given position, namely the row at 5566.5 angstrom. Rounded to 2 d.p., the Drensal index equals 14.44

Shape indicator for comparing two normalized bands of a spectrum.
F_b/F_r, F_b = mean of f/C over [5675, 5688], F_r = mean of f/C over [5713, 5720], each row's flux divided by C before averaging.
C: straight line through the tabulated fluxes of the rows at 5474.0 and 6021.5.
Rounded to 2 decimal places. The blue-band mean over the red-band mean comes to 0.95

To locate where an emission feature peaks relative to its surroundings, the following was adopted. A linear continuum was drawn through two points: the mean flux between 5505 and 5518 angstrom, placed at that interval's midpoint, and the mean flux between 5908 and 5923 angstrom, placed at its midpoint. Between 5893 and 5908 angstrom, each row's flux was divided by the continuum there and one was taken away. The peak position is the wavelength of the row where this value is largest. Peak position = 5906.5 angstrom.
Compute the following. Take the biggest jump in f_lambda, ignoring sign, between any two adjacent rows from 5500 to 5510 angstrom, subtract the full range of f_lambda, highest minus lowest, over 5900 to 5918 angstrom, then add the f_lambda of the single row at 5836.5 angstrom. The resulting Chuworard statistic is 10.2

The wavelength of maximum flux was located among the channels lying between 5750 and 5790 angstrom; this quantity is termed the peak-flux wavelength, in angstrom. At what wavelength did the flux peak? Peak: 5764.0 angstrom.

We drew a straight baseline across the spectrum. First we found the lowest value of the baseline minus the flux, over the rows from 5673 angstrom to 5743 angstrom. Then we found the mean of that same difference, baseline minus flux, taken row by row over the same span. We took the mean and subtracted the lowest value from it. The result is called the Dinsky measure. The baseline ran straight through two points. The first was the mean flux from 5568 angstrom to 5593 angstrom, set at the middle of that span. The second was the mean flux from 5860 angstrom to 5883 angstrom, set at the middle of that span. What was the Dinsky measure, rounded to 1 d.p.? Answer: 2.8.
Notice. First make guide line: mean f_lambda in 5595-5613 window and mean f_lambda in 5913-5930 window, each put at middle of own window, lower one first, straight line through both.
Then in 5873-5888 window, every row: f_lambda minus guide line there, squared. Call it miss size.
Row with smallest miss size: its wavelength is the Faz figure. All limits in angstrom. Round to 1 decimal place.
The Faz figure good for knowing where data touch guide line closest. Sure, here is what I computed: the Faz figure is 5874.0 angstrom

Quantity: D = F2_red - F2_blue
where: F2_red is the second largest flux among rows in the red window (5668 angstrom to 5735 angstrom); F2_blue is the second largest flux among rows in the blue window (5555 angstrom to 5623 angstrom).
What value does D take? 1.33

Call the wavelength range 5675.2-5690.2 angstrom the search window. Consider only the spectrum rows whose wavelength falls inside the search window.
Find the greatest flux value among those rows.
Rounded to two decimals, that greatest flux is 17.06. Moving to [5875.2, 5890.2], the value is 16.60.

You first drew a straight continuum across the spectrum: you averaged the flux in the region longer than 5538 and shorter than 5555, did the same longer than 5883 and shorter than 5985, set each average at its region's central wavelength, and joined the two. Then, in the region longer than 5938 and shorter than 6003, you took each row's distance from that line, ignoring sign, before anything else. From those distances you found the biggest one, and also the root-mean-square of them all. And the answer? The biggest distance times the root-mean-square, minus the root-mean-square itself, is 4.2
